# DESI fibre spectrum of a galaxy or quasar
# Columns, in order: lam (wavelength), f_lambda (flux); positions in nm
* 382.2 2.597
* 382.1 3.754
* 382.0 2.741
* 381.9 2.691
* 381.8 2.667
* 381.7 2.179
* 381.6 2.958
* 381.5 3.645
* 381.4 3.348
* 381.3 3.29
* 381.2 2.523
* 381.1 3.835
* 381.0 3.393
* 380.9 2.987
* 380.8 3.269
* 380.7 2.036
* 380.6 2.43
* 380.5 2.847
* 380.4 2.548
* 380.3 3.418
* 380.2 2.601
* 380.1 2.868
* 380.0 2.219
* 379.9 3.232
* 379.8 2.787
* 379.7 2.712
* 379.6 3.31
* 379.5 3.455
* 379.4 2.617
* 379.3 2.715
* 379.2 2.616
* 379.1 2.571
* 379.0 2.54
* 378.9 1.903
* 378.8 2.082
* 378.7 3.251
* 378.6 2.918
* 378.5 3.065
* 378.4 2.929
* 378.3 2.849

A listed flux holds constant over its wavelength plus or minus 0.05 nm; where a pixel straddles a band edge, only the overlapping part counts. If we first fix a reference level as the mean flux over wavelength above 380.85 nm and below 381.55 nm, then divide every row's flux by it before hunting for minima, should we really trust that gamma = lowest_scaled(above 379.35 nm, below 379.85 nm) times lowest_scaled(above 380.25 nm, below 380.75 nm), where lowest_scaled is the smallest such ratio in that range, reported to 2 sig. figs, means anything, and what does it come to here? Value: 0.49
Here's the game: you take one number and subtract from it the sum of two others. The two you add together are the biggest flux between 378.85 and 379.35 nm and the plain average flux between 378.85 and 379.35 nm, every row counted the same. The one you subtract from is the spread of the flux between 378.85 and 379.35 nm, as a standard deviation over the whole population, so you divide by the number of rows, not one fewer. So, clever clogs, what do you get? -4.9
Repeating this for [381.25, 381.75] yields -6.2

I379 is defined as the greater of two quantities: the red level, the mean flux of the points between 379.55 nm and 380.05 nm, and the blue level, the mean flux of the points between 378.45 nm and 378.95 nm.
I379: 2.85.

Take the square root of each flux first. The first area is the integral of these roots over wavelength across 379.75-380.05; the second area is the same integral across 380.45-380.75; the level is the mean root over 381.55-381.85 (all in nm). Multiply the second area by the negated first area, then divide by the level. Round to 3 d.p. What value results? -0.144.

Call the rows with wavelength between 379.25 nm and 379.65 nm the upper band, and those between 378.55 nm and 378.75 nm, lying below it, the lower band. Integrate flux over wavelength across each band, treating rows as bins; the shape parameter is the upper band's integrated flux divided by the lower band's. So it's 1.96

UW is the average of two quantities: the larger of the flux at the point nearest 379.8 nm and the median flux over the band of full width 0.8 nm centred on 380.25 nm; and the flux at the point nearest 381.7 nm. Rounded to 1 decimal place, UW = 2.5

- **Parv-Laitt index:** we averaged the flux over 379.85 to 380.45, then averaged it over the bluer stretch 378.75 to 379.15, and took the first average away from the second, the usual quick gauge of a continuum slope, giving -0.54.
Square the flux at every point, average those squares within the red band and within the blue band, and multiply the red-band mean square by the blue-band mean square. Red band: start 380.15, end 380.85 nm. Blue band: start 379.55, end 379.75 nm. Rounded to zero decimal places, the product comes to 70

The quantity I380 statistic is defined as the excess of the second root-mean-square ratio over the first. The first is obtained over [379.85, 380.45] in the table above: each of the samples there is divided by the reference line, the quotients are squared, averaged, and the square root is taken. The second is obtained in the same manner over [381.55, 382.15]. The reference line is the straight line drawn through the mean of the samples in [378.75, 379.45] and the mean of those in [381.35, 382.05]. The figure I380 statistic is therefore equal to -0.10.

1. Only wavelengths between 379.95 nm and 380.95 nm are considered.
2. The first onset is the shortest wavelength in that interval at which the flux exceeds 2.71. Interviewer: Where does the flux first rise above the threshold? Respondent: 380.1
